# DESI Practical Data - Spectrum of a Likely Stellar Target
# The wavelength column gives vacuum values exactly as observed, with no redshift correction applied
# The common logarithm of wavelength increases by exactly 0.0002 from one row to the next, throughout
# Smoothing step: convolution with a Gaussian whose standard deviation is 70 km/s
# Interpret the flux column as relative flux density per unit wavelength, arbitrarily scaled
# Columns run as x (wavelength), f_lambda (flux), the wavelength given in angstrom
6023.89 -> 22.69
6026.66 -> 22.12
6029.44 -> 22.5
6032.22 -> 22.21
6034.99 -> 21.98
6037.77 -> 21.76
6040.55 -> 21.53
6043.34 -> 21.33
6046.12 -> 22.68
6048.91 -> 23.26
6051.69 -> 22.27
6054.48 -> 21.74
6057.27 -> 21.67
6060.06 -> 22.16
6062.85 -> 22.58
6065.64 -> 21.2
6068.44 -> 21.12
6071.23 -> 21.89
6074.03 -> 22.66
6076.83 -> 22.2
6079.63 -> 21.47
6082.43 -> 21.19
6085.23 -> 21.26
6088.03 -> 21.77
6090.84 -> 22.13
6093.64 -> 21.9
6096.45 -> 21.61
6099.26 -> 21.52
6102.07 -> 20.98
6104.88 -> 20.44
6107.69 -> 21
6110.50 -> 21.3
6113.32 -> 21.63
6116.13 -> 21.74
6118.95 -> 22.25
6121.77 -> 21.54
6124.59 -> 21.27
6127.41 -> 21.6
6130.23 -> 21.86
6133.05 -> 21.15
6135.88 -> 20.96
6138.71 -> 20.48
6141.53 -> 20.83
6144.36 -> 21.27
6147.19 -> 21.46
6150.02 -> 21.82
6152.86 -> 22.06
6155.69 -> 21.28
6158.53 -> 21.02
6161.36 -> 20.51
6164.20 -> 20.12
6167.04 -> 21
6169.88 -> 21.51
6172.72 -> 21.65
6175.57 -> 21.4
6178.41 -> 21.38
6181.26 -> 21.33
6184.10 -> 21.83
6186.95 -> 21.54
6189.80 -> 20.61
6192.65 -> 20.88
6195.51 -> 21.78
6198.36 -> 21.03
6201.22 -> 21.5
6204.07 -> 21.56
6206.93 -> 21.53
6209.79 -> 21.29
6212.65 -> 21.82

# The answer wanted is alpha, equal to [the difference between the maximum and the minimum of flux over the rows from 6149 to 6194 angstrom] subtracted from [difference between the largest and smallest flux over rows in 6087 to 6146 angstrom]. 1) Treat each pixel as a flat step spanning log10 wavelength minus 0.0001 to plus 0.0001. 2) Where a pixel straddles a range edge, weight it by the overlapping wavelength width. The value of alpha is -0.13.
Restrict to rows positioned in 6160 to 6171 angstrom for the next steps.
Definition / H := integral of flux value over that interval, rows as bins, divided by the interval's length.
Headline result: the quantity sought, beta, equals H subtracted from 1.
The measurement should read -19.8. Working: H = 20.8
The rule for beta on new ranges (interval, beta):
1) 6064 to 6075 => -20.7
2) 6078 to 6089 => -20.4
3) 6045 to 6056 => -21.5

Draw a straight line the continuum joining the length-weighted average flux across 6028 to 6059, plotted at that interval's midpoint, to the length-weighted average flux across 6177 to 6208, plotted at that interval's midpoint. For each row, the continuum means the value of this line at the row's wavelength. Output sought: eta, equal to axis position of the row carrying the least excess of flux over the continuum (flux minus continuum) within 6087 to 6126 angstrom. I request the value 6104.88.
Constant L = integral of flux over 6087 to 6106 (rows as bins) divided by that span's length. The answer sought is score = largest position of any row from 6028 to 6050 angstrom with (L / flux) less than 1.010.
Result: 6048.91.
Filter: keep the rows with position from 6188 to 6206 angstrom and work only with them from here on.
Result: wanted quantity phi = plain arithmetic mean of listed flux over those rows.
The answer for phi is 21.2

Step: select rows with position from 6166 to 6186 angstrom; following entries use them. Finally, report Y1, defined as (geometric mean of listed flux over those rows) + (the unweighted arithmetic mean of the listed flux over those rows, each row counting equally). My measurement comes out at 42.9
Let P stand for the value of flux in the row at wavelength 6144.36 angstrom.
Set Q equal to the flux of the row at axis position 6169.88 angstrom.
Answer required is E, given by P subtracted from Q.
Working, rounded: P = 21.27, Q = 21.51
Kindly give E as 0.2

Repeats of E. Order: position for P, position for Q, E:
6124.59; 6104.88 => -0.8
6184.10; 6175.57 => -0.4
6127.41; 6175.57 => -0.2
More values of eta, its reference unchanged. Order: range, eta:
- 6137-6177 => 6164.20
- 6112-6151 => 6138.71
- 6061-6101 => 6068.44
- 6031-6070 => 6068.44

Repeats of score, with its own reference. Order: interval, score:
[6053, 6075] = 6074.03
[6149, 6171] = 6169.88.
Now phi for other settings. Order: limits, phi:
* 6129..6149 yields 21.1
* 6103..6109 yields 20.7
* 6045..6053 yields 22.7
